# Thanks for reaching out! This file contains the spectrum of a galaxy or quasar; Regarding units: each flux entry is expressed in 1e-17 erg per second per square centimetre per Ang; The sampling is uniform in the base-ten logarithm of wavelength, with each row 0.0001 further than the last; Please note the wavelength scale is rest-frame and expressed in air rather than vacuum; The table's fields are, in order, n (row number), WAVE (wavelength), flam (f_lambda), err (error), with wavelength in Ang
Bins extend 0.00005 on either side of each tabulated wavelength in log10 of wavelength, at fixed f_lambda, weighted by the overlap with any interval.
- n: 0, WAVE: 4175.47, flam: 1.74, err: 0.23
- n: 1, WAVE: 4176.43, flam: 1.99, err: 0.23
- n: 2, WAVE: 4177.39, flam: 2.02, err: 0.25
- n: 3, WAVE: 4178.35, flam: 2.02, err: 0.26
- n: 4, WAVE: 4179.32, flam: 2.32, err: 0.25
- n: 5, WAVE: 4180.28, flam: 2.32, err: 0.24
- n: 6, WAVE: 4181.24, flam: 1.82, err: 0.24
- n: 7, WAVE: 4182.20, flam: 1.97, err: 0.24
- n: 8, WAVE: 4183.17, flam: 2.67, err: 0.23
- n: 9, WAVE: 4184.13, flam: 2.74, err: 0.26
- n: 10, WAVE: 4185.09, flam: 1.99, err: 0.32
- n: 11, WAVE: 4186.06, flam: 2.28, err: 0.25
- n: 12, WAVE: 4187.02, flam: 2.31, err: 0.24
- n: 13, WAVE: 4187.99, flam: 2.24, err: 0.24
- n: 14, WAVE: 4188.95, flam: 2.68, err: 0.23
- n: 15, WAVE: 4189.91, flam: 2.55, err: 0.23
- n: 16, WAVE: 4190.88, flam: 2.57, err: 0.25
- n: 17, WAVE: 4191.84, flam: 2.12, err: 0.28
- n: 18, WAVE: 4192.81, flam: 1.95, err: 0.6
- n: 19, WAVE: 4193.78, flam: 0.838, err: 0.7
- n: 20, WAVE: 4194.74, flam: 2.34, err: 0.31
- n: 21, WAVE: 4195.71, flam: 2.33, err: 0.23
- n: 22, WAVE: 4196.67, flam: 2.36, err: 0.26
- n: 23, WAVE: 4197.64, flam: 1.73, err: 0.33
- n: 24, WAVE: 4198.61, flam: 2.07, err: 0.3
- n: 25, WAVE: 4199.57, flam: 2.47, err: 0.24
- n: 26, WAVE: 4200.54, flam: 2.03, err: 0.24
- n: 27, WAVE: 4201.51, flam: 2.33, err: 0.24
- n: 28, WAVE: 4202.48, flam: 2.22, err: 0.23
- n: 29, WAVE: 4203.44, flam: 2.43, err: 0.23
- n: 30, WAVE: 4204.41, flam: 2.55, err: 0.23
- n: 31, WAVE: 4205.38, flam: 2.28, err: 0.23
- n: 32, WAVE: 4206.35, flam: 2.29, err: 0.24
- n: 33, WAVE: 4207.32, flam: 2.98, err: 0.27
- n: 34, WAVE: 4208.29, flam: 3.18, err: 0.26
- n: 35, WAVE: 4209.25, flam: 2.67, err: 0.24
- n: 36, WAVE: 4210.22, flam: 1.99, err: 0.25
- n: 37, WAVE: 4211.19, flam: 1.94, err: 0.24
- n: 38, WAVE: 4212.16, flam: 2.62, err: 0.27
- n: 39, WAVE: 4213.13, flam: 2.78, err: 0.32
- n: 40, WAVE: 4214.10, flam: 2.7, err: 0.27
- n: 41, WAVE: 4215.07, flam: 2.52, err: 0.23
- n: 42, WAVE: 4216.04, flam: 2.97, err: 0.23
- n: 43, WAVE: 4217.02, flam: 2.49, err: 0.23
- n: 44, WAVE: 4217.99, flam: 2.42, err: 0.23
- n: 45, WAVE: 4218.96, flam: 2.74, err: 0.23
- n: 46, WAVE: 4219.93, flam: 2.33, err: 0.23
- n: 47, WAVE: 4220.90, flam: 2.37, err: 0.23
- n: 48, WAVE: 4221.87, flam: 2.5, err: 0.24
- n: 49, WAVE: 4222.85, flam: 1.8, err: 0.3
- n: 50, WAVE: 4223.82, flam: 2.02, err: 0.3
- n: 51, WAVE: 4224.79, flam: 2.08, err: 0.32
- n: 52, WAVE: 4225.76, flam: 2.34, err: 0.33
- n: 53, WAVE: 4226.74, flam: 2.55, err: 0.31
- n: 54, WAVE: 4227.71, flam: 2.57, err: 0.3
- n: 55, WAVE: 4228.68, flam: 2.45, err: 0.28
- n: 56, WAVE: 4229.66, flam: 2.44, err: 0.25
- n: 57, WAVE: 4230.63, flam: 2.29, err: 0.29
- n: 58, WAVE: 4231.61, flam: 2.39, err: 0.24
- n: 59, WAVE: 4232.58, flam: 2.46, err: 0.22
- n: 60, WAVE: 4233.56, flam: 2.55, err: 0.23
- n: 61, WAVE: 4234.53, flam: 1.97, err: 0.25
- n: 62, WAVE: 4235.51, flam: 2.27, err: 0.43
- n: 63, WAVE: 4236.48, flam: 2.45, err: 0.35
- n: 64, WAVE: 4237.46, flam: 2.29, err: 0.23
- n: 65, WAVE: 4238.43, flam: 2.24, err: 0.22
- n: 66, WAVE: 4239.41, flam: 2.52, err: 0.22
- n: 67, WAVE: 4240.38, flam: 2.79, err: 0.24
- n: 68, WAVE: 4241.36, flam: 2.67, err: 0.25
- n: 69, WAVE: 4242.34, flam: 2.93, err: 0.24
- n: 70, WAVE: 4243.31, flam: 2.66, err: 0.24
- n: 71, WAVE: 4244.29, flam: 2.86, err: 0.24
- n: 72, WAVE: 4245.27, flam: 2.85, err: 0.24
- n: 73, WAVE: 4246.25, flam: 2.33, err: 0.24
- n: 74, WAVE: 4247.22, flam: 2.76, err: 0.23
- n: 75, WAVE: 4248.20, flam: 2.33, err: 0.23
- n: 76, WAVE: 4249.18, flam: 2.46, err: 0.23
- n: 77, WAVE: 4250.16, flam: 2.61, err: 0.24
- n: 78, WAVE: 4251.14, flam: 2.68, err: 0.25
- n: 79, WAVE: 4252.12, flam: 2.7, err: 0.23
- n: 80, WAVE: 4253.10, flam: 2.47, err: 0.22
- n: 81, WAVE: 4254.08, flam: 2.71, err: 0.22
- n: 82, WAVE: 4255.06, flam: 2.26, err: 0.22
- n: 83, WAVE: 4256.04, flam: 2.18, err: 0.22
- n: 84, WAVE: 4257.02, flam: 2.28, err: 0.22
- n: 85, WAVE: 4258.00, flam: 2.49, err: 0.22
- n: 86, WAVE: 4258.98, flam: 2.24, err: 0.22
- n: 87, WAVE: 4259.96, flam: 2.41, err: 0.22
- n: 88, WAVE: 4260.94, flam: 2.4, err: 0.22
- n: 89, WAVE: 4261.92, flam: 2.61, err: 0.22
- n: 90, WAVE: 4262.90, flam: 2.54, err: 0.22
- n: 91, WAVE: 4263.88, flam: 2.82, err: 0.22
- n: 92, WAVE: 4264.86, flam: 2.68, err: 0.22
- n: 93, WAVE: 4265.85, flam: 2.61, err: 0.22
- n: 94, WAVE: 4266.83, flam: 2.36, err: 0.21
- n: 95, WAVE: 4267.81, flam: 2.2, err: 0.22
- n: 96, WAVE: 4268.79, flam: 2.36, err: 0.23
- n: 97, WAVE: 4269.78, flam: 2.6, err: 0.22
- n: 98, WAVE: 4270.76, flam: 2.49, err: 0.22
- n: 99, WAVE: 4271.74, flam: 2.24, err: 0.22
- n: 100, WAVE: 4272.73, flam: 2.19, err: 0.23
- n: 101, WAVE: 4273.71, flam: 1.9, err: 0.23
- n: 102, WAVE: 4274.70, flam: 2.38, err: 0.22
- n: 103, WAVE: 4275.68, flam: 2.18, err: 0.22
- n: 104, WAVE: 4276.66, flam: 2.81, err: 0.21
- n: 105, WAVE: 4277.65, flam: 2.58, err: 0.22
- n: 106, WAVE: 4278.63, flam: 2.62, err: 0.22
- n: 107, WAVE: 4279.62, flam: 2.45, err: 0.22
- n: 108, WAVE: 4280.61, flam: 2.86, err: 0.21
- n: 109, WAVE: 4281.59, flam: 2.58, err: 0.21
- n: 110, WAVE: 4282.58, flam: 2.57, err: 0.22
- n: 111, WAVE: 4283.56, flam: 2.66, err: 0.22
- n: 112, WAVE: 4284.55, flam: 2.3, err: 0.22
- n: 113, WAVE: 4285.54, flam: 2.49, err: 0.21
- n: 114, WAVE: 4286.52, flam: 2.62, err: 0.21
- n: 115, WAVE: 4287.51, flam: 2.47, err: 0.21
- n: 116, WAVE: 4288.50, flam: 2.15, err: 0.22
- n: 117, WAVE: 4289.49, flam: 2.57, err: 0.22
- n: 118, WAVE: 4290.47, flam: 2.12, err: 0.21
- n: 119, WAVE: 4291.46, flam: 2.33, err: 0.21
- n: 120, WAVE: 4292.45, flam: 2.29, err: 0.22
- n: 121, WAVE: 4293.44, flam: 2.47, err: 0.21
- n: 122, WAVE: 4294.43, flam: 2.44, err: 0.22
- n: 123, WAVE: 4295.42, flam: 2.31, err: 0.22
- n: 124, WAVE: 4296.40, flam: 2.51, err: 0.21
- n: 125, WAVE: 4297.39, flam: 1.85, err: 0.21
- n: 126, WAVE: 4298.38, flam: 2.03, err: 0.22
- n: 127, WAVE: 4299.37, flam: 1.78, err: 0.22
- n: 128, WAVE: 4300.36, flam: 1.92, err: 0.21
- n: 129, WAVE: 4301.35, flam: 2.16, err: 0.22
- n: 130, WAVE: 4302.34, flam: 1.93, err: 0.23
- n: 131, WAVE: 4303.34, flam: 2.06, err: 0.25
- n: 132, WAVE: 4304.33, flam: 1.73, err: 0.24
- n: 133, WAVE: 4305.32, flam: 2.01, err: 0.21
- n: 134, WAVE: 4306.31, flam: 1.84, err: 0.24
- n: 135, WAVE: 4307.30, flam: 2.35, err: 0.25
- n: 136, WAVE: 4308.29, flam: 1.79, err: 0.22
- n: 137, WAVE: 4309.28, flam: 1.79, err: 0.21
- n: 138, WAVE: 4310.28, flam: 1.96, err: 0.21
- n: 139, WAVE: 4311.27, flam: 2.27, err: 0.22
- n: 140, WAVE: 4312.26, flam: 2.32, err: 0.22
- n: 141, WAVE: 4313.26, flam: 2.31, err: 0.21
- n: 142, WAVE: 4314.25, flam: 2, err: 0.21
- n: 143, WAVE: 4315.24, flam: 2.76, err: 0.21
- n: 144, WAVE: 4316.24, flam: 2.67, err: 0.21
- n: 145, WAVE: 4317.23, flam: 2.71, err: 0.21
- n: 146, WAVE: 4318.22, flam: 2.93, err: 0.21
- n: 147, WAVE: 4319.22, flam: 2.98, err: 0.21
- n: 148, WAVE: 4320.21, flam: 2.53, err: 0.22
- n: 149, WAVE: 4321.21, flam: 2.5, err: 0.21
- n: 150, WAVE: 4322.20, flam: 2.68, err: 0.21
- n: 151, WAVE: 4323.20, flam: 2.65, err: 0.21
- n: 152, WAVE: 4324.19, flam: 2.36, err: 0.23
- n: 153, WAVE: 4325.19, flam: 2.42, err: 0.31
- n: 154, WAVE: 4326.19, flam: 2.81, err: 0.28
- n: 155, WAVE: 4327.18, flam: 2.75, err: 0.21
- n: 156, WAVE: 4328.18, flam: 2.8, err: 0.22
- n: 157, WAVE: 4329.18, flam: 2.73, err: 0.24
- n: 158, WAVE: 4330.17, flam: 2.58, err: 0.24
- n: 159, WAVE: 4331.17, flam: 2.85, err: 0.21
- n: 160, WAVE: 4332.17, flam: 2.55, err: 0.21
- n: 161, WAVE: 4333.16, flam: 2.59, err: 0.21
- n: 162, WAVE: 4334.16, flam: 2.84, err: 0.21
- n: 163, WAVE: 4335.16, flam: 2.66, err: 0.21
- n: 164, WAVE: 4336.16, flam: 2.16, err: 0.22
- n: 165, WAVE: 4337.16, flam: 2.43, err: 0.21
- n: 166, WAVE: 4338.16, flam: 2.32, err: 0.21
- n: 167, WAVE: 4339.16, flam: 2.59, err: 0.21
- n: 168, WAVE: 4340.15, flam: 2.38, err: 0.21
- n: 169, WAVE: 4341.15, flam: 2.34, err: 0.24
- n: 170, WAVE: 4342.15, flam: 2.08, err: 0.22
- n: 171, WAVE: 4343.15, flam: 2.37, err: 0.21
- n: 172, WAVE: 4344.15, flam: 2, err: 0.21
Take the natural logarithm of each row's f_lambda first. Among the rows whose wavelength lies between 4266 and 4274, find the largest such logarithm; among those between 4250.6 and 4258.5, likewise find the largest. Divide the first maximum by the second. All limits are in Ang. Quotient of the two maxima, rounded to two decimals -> 0.96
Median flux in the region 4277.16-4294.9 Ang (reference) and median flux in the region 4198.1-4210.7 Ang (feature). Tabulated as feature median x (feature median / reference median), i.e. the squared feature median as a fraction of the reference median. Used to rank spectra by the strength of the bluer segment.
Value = 2.2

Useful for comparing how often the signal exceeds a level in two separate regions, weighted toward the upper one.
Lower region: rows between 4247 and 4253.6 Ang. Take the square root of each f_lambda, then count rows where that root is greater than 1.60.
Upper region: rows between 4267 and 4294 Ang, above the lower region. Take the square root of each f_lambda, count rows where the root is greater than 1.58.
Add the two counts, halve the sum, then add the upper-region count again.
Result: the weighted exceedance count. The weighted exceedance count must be 17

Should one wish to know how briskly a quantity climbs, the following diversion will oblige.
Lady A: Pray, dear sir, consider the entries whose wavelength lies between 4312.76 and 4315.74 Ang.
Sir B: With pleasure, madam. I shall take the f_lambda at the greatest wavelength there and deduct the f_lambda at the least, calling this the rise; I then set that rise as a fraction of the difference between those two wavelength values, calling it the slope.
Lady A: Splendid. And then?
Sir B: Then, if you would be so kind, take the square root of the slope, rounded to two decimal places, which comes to 0.48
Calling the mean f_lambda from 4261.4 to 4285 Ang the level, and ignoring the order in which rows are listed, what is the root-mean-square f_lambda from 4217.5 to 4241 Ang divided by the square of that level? 0.386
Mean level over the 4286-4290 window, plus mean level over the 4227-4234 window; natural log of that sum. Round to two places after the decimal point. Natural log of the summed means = 1.59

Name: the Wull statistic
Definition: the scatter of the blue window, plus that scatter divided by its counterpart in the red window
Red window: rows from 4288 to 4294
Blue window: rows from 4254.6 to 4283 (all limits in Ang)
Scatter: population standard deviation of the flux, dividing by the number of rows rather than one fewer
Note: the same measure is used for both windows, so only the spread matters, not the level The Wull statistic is 1.6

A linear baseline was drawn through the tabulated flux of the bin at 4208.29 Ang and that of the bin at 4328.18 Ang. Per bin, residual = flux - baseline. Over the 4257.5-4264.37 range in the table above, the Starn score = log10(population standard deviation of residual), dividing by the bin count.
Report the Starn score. -0.76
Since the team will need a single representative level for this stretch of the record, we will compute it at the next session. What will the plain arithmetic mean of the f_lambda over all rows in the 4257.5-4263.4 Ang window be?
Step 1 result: 2.45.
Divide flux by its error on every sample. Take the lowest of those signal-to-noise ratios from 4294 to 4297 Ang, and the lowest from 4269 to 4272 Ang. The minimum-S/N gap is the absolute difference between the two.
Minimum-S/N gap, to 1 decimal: 0.3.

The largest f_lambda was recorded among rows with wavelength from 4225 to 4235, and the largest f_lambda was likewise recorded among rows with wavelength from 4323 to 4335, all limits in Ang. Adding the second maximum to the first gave 5.4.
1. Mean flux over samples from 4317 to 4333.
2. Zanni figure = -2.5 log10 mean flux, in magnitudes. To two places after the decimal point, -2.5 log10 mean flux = -1.07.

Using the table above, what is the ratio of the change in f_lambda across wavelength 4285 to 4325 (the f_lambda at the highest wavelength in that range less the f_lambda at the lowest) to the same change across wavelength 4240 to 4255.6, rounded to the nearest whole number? 0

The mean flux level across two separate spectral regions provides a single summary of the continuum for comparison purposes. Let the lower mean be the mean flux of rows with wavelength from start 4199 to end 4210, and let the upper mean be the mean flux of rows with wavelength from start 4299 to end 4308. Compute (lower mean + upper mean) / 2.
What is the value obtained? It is 2.23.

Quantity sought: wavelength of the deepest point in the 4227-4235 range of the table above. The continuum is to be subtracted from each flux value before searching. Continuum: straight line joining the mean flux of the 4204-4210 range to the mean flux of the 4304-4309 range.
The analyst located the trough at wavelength 4234.53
